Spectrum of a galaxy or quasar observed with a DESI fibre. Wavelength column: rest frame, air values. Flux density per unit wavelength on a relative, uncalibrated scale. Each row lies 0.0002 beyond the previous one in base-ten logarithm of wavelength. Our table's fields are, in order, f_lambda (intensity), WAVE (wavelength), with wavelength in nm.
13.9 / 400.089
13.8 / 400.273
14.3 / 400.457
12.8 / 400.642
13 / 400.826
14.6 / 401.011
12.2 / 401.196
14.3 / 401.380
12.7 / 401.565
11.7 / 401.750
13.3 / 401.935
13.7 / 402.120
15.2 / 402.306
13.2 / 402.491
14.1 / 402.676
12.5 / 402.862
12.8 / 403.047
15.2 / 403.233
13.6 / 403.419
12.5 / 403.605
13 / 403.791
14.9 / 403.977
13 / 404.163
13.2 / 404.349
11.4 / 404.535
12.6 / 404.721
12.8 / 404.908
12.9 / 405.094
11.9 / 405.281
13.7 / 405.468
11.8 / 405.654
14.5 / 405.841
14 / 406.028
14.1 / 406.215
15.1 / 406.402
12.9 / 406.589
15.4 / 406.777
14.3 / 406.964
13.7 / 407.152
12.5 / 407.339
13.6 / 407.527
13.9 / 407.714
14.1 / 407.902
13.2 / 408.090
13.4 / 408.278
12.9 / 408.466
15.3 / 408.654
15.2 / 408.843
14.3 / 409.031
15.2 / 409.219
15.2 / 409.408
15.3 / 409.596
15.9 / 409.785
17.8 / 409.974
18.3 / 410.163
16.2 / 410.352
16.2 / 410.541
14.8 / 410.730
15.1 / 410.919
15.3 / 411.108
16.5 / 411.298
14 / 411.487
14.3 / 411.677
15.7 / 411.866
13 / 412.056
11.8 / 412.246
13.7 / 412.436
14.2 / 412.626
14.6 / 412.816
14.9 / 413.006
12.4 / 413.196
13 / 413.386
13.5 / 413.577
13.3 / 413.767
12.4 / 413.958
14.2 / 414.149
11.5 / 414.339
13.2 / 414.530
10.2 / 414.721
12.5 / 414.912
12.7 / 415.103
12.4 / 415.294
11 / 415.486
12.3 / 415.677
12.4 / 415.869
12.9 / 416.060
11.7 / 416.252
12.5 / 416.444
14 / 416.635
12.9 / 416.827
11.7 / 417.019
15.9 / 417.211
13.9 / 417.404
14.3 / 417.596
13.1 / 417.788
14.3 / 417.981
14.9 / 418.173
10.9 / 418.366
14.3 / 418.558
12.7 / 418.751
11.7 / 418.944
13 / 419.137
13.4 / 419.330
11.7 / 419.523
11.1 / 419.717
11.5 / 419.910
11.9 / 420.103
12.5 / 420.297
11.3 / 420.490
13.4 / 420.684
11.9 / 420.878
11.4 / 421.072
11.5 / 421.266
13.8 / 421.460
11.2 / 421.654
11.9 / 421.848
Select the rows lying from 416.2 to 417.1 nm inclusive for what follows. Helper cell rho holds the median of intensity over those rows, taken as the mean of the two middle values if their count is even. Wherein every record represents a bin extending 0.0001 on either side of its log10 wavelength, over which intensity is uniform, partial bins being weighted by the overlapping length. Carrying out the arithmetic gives 12.5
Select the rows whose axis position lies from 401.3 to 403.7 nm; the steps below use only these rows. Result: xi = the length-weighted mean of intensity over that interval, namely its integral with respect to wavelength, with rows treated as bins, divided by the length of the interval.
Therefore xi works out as 13.4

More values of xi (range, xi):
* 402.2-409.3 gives 13.6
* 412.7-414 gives 13.5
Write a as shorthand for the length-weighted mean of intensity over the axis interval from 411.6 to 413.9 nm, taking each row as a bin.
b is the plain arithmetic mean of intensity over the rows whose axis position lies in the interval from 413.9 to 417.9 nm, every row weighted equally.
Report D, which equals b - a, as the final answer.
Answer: -0.9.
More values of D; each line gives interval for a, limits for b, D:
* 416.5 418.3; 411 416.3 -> -0.6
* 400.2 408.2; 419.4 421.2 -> -1.6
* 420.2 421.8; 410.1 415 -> 1.9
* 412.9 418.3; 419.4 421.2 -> -1.1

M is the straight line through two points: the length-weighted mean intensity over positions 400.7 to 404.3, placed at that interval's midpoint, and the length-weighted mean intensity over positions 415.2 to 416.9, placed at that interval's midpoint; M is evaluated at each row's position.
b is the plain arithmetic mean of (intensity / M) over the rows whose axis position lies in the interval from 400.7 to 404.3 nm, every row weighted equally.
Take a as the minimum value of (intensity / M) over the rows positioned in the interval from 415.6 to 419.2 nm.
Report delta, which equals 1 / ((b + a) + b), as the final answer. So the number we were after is 0.346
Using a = 0.888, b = 1.00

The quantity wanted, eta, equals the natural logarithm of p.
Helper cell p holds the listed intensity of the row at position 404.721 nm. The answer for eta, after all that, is 2.53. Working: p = 12.6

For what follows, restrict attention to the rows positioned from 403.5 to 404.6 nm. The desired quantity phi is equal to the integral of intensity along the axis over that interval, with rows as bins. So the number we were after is 14.4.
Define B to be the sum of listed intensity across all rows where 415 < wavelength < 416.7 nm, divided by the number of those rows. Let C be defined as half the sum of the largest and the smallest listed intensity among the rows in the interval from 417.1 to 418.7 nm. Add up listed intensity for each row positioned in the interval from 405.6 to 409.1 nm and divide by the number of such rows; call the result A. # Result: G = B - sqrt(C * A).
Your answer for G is -1.2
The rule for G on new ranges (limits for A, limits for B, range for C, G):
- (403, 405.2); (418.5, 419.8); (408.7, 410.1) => -2.0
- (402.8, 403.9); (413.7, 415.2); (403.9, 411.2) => -1.5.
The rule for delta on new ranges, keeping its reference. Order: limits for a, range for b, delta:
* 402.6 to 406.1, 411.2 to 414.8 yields 0.335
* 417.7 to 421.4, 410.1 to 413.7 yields 0.315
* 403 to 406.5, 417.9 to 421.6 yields 0.344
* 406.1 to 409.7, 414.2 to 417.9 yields 0.334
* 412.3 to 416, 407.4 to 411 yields 0.319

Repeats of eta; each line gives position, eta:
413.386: 2.56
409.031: 2.66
